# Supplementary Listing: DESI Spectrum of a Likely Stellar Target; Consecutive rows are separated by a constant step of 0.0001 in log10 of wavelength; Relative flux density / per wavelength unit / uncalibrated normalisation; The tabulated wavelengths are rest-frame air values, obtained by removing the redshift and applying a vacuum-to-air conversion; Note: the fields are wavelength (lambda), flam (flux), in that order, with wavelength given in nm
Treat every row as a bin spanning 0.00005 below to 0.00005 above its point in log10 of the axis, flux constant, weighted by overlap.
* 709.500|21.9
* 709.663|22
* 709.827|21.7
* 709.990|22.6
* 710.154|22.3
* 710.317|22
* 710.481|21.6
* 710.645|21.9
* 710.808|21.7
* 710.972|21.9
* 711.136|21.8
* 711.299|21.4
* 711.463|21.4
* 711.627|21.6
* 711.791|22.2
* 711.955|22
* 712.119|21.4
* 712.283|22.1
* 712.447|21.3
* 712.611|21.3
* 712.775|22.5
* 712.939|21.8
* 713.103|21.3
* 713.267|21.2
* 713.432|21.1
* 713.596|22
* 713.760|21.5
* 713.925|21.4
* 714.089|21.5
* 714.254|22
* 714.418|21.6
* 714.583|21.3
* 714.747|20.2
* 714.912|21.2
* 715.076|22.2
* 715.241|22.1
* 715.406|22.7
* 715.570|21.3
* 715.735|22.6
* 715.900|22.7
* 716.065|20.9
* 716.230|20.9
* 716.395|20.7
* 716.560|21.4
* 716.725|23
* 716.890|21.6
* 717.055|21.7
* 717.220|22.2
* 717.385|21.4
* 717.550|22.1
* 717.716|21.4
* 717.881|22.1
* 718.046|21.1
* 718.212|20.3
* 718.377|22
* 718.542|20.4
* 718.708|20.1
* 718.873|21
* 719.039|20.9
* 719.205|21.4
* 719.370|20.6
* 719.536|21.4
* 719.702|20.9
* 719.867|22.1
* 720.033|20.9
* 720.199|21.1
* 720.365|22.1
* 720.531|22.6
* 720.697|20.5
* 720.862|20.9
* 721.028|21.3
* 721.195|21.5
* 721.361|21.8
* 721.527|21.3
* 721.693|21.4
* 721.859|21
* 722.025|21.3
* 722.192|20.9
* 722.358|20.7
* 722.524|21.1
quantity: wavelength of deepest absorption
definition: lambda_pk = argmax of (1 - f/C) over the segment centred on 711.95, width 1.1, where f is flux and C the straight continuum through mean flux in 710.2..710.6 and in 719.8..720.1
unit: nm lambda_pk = 712.447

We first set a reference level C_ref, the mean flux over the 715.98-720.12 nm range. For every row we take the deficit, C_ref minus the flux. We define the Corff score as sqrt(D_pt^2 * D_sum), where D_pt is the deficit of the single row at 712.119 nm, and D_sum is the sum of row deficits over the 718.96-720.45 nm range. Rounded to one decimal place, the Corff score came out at 0.1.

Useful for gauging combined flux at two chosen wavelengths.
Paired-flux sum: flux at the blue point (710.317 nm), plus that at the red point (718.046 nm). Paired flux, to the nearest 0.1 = 43.1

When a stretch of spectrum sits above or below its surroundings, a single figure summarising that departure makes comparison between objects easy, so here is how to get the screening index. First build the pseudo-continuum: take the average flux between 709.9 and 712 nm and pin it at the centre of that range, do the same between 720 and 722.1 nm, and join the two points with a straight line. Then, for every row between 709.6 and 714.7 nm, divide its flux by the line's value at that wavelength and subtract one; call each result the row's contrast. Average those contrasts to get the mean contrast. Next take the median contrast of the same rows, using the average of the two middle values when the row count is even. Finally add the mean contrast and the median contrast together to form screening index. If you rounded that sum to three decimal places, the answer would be -0.013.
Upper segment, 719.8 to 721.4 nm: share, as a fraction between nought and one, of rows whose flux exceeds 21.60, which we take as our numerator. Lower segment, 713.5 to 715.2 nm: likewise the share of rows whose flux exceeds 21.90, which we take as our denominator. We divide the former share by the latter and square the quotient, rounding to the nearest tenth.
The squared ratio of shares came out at 1.8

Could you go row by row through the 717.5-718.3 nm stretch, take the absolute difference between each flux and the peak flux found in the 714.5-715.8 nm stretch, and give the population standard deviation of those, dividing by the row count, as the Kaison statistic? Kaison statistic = 0.68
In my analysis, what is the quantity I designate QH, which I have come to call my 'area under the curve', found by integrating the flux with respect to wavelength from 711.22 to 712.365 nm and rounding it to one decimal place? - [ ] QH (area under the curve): 24.9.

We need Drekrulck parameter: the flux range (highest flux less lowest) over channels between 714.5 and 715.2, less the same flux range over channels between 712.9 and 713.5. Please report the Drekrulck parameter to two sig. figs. 1.3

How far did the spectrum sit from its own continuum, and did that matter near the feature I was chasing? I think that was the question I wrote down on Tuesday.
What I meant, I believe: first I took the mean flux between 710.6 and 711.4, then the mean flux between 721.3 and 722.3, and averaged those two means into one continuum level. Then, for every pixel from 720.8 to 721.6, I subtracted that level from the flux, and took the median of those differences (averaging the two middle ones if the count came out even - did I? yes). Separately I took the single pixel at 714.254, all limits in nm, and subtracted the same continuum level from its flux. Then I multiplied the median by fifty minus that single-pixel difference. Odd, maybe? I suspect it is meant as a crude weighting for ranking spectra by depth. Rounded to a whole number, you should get -10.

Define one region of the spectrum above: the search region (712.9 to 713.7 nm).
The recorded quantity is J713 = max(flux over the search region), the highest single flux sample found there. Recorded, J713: 22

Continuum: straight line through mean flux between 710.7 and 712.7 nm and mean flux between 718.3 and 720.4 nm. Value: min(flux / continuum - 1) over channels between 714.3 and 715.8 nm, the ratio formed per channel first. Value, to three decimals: -0.059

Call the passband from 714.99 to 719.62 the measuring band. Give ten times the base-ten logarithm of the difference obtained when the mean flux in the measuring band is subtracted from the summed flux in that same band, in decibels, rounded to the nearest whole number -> 28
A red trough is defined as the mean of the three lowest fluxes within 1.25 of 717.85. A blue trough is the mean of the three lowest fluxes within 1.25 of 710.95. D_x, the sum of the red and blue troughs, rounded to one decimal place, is 41.7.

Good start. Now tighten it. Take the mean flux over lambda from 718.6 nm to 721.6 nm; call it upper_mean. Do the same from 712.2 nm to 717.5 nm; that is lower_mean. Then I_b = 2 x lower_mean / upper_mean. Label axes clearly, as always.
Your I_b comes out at 2.04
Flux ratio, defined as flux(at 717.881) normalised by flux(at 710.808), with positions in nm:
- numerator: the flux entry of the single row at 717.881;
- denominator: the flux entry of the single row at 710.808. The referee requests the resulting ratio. 1.02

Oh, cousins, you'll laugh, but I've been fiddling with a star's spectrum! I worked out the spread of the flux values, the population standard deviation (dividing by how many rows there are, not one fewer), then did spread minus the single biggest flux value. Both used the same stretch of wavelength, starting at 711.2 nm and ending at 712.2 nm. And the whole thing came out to -21.9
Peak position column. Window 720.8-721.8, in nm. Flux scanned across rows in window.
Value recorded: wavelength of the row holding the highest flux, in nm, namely 721.361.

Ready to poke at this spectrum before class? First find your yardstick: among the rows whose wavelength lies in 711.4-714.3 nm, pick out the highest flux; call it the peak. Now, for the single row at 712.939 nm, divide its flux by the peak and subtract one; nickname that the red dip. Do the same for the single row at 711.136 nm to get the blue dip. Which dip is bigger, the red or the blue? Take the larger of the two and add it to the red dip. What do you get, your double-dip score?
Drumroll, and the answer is -0.06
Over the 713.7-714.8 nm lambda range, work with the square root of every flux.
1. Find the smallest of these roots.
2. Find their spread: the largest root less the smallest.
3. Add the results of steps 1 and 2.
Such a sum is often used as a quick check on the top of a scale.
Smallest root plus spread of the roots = 4.69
